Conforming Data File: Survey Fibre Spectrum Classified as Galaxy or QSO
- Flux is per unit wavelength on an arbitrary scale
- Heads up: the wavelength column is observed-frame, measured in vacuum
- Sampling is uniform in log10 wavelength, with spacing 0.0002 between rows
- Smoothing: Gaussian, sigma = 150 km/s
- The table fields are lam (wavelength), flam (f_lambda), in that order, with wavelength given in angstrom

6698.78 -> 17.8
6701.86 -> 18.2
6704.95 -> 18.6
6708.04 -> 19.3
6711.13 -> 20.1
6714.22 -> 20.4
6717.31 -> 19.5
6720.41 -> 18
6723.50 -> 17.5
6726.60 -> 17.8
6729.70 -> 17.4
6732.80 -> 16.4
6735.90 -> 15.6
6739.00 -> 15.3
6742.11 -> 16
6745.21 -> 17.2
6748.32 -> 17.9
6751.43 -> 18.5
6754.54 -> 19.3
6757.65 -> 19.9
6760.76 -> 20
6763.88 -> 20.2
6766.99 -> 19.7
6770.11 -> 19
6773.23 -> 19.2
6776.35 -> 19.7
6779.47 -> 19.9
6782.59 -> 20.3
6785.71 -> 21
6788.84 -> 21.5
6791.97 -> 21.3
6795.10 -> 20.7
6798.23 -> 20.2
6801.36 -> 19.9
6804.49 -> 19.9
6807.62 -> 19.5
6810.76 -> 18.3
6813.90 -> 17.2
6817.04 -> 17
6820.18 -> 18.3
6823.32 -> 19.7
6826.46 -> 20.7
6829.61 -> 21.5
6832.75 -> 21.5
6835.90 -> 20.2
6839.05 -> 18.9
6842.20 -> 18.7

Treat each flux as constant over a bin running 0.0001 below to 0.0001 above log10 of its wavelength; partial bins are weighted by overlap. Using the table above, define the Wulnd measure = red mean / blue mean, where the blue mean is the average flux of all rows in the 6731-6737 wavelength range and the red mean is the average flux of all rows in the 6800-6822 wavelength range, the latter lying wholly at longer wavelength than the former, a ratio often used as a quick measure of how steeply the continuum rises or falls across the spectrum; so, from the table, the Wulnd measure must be 1.16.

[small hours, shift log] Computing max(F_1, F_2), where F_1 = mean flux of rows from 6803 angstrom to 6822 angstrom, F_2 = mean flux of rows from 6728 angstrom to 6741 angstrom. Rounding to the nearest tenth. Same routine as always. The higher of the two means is 18.4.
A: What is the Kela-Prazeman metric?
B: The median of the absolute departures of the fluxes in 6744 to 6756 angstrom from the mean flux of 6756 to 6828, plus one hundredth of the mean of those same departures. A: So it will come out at 1.5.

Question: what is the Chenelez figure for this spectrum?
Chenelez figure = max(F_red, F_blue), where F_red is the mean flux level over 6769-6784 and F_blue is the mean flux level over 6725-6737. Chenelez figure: 19.6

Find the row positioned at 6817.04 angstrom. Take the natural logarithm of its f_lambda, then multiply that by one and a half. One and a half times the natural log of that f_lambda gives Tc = 4.25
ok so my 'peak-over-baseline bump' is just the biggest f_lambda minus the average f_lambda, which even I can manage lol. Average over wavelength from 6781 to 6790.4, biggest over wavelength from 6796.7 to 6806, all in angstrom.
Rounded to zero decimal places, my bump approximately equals -1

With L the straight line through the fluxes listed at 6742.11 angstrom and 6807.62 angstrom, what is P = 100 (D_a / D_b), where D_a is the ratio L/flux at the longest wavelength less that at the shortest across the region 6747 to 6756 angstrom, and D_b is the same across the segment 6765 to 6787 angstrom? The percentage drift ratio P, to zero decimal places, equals 717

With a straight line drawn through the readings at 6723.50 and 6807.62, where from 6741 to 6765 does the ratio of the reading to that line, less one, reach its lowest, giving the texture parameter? 6742.11 angstrom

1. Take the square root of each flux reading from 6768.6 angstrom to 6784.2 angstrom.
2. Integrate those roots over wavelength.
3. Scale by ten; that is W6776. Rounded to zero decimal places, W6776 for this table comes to 691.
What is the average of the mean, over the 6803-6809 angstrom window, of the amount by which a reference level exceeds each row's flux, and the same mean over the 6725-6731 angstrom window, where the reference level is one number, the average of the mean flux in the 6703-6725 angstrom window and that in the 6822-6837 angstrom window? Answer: 1.2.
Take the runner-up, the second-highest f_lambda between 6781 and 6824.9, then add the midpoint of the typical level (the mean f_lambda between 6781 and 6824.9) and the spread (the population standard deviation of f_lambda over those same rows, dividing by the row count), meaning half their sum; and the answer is 31.8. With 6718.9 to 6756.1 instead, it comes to 27.7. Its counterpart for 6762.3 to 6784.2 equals 30.3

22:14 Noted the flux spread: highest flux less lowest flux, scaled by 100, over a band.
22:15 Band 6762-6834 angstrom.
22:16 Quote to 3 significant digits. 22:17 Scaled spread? 450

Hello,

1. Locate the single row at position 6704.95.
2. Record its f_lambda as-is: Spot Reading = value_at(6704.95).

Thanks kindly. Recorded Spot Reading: 18.6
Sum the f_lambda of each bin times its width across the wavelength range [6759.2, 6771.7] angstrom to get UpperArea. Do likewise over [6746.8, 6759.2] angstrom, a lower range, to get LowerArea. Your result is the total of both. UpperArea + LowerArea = 481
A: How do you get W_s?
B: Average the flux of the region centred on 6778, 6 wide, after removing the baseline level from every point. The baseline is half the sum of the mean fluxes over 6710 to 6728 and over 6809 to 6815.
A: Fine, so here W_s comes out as 1.5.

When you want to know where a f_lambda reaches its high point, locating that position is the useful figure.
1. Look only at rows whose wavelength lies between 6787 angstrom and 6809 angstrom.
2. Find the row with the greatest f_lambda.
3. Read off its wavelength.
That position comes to 6788.84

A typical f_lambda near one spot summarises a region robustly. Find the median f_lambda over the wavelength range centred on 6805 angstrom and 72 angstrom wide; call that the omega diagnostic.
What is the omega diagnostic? 19.9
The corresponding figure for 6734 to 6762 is 17.9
